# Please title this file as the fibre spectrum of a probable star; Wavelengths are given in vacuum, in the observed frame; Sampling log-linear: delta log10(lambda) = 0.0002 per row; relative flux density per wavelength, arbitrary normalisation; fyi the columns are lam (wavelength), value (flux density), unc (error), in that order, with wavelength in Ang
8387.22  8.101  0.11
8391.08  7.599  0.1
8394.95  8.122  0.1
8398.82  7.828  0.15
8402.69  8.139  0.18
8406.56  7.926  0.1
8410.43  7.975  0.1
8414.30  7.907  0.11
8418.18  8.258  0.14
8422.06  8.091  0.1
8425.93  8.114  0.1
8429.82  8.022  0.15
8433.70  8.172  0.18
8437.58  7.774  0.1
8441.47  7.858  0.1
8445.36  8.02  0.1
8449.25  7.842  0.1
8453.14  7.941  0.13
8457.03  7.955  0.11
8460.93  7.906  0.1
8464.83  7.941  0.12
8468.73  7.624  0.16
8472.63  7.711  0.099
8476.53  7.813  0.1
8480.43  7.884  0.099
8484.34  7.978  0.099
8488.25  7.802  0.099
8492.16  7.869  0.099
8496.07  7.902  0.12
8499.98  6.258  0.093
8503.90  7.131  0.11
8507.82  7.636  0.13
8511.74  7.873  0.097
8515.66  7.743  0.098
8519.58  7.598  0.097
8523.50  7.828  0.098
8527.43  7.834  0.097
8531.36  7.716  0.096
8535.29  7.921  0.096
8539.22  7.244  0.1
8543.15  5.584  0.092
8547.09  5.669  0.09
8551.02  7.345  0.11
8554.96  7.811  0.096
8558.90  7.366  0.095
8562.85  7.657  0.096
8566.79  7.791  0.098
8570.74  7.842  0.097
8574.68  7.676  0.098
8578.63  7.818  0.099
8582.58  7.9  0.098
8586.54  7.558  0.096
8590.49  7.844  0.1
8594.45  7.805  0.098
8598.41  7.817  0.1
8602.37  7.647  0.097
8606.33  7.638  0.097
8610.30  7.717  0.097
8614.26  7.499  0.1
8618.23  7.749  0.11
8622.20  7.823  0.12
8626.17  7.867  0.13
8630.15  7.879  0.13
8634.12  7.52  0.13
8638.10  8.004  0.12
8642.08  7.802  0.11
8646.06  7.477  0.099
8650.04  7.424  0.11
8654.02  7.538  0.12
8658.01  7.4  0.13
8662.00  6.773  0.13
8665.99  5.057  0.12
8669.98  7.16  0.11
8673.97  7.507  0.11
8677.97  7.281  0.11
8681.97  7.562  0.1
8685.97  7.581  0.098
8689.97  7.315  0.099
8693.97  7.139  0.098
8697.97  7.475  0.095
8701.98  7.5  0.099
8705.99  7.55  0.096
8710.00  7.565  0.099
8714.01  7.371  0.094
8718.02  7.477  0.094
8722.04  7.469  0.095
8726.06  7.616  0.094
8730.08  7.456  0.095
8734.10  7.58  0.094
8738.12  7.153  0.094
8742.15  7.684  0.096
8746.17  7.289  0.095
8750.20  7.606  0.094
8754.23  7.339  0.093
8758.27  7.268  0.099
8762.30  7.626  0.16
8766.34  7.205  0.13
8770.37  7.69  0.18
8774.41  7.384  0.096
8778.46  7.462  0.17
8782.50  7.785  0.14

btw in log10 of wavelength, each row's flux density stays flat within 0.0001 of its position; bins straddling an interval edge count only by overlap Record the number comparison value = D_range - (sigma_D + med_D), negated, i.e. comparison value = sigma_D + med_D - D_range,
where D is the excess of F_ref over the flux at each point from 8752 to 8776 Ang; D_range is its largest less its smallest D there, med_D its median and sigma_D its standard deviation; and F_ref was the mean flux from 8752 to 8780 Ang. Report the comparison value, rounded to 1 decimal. -0.2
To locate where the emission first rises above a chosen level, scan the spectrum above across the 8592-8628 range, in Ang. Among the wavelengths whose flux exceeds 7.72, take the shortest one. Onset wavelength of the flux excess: 8594.45 Ang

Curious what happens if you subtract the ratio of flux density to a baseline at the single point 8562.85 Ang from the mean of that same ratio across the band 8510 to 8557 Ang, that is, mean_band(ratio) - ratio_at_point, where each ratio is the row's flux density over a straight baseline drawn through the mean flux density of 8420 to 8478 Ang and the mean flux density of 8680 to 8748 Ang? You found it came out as -0.047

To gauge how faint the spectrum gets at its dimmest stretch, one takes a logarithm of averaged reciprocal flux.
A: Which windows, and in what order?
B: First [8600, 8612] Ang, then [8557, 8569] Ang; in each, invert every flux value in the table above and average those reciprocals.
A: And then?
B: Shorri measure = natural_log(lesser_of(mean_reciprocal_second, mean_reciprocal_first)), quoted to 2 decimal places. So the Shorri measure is -2.04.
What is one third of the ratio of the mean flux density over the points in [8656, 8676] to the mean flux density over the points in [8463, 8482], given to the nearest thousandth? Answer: 0.290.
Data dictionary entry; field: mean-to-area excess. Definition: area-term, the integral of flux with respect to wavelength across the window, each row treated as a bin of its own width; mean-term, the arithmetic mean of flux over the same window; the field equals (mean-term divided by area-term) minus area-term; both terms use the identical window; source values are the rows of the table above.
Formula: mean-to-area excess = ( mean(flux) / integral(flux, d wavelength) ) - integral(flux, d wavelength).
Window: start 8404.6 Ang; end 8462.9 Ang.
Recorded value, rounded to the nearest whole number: -465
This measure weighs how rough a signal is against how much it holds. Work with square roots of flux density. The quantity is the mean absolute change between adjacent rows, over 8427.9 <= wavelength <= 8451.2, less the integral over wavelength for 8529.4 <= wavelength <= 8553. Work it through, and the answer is -61.9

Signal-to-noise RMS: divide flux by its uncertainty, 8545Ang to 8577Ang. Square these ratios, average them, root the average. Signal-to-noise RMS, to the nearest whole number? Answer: 76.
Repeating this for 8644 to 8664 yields 63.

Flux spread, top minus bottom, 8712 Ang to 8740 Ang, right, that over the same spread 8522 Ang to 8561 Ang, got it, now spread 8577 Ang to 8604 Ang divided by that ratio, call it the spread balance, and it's 1.7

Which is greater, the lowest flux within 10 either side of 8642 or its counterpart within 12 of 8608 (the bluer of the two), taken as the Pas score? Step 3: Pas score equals 7.5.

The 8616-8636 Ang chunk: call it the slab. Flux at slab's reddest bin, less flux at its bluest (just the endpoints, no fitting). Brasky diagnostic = -0.23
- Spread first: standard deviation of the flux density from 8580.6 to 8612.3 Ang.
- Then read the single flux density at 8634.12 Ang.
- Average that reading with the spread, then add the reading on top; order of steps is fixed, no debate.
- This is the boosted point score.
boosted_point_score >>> 11.34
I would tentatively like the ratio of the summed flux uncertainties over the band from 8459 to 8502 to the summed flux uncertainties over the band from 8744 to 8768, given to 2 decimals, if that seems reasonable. 1.77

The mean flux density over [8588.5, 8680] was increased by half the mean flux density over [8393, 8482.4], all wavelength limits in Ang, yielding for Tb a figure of 11.5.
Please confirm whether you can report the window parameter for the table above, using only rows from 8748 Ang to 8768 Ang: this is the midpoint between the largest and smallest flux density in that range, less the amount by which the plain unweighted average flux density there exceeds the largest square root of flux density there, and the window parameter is 2.77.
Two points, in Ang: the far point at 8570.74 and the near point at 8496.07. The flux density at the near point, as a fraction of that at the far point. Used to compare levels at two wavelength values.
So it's 1.01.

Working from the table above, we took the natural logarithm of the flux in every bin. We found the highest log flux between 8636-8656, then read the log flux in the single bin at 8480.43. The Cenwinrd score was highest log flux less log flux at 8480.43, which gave 0.015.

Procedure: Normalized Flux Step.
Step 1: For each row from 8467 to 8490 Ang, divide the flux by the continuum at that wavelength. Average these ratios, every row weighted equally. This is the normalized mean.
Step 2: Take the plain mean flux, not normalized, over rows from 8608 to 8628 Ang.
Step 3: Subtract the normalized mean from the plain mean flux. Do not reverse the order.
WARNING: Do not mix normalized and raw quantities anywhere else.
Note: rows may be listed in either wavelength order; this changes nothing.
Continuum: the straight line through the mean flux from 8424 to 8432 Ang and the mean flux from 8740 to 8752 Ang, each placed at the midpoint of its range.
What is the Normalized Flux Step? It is 6.75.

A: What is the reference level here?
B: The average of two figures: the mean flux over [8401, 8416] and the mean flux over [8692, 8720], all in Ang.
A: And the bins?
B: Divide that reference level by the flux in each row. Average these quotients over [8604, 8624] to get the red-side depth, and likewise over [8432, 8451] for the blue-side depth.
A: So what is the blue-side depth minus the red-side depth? -0.031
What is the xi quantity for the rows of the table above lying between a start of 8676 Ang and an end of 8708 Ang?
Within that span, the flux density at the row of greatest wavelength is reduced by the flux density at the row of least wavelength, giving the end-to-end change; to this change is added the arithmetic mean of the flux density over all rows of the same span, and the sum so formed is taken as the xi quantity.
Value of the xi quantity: 7.7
